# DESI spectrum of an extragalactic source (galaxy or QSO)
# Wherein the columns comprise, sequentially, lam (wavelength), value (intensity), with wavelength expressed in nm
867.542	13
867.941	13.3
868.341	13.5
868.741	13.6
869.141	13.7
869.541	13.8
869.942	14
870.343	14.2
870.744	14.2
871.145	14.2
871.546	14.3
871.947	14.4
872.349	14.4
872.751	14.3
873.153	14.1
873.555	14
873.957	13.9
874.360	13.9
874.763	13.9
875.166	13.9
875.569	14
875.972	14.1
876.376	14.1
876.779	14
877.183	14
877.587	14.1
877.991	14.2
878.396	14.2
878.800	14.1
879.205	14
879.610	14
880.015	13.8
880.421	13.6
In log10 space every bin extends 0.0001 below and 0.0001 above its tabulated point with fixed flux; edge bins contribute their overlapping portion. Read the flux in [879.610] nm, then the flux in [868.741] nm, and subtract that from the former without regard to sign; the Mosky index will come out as 0.4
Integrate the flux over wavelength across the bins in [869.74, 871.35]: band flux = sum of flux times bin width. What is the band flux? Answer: 23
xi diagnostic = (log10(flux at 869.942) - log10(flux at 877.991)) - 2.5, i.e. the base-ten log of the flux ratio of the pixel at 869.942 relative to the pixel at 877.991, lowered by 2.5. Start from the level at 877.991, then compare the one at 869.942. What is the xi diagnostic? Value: -2.51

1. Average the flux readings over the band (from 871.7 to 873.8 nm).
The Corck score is 14.2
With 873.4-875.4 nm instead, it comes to 13.9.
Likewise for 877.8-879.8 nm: 14.1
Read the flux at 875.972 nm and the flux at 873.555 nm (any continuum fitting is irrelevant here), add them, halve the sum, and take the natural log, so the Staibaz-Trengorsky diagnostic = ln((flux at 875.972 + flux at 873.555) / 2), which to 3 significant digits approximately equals 2.64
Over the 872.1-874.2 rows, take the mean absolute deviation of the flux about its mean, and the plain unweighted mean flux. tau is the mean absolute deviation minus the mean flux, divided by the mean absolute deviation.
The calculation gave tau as -83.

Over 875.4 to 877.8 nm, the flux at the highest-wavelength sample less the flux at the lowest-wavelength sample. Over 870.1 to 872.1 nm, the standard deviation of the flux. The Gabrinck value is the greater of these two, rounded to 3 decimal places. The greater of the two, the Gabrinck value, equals 0.100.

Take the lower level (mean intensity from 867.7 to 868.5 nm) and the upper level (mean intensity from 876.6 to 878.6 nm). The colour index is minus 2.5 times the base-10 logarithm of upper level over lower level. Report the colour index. -0.06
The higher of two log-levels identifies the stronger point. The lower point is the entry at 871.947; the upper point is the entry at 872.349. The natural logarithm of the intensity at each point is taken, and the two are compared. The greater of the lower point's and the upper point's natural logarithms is 2.67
